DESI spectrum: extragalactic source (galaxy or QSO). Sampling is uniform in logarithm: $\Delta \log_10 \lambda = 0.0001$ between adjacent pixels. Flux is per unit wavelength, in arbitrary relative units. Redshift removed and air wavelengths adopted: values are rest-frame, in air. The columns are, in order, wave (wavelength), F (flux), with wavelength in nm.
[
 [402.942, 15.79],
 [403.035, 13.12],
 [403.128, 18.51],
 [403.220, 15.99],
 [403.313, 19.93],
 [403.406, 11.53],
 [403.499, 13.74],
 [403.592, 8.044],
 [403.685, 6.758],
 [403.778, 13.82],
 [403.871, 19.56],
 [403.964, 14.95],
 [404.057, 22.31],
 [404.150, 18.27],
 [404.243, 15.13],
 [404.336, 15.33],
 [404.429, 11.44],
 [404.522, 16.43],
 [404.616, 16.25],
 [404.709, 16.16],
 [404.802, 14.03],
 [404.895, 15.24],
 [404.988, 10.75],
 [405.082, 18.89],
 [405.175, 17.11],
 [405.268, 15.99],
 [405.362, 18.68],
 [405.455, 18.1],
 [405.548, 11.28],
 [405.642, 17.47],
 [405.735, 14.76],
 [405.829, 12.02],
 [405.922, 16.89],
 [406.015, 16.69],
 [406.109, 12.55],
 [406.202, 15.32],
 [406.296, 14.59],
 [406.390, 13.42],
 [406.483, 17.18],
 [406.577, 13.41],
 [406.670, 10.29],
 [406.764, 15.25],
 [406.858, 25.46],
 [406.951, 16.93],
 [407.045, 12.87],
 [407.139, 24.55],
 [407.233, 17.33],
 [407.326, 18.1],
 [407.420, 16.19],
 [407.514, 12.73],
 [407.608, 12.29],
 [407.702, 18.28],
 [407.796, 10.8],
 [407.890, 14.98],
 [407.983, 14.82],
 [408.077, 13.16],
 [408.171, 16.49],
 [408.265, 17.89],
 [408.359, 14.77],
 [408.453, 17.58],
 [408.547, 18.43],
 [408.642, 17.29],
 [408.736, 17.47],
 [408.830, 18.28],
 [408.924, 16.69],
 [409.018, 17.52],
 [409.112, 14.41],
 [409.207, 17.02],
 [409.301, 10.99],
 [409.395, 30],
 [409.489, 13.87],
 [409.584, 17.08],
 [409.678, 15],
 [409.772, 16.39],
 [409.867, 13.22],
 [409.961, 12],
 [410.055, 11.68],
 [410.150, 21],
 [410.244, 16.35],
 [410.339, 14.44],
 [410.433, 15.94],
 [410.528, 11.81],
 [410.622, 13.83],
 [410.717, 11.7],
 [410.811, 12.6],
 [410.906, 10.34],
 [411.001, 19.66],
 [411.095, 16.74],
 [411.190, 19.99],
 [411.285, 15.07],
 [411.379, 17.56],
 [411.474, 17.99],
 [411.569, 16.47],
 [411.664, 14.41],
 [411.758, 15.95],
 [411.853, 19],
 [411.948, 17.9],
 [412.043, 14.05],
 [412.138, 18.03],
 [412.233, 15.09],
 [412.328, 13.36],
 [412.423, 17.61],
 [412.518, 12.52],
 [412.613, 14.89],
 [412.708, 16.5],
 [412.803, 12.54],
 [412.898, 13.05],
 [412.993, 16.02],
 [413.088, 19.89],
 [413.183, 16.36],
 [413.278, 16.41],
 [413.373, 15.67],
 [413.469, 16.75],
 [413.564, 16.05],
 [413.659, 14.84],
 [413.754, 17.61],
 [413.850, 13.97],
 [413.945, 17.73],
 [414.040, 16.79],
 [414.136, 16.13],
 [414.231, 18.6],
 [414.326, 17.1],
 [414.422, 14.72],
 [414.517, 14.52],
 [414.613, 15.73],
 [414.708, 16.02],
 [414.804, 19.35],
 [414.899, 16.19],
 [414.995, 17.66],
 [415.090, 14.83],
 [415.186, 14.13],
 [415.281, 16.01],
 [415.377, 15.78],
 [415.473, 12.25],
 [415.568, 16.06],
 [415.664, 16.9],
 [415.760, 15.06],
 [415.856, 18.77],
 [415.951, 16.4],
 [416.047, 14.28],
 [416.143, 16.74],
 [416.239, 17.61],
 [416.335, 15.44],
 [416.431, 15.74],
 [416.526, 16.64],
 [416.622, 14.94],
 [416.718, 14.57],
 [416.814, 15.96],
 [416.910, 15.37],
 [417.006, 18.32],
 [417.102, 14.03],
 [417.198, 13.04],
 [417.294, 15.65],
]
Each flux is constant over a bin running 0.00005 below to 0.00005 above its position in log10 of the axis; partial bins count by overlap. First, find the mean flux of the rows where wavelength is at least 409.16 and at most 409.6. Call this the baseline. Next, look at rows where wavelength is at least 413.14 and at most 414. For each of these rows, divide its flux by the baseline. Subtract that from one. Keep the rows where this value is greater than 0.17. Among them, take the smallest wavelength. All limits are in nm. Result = 413.850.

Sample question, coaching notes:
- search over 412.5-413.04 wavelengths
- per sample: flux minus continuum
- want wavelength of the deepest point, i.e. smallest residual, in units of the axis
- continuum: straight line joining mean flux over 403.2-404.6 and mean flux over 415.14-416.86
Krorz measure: 412.803 nm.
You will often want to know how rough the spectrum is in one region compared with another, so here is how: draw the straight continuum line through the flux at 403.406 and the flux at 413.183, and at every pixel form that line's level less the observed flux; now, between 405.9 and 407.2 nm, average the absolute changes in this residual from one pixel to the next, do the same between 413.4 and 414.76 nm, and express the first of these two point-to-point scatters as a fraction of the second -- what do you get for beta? 2.7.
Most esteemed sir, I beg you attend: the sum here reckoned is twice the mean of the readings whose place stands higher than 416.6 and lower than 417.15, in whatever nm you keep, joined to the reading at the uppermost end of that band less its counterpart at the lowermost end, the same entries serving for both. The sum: 30.2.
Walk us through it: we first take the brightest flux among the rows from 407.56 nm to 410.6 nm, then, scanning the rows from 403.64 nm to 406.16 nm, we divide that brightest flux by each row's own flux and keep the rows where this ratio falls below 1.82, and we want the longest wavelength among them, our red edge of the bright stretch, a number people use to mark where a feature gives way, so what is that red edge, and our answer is 406.015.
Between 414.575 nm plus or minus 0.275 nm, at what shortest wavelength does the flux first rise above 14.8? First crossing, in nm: 414.326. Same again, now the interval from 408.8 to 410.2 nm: 408.830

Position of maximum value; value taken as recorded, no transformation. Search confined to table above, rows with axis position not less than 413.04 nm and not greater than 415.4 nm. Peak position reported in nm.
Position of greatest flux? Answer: 413.088 nm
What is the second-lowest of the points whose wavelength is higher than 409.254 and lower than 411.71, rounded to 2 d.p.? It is 10.99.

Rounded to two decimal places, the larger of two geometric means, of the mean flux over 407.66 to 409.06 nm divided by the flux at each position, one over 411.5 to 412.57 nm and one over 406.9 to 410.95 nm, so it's 1.06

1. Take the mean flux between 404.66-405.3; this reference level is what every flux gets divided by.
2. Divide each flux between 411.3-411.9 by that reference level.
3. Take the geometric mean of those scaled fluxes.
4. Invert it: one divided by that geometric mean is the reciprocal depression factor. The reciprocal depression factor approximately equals 0.92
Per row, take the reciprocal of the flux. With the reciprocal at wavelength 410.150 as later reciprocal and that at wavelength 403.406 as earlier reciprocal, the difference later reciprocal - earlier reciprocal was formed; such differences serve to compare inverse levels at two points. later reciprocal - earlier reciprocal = -0.04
